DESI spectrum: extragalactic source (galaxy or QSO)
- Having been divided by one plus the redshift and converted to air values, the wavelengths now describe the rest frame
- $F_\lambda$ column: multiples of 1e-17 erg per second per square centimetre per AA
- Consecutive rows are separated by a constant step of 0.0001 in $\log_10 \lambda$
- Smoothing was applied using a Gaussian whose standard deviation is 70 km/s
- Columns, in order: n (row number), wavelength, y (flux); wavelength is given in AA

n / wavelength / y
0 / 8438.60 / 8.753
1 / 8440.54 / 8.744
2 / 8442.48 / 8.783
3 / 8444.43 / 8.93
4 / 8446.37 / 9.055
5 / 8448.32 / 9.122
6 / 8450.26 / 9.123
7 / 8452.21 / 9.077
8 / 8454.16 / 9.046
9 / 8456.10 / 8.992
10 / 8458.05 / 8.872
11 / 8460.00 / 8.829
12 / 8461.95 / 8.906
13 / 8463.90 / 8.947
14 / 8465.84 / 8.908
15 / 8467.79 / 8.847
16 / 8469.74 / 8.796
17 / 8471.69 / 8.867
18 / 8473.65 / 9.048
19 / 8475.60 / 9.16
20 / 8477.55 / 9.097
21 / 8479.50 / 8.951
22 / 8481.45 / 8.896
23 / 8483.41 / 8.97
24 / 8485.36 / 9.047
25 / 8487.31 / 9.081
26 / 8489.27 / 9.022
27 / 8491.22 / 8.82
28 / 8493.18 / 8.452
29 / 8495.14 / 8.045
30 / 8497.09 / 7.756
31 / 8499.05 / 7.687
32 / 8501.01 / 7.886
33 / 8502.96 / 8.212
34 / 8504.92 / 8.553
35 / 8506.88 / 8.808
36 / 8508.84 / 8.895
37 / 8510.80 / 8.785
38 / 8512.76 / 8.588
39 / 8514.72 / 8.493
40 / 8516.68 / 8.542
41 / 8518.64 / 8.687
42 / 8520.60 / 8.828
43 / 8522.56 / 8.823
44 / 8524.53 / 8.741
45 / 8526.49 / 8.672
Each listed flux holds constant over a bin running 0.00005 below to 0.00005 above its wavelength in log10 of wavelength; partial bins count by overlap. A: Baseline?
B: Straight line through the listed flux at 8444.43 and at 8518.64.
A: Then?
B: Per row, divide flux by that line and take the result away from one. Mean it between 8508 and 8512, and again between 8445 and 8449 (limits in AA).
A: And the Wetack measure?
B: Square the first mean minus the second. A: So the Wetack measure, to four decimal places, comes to 0.0000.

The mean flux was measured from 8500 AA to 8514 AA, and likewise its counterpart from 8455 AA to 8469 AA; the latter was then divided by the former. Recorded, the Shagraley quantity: 1.04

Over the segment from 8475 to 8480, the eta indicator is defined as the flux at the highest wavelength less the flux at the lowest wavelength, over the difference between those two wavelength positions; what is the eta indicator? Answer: -0.054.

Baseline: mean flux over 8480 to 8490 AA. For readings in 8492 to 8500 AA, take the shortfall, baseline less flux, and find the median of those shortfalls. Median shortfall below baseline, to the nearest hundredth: 1.10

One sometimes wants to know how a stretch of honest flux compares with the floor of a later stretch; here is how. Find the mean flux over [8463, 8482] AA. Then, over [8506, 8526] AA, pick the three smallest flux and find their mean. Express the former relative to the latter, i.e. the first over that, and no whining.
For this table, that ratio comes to 1.05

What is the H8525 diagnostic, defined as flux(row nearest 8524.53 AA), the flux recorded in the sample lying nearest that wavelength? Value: 8.741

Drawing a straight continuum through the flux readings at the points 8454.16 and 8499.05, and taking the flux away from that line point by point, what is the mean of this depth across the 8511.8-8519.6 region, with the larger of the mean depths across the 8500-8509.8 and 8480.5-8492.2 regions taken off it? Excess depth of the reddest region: -0.5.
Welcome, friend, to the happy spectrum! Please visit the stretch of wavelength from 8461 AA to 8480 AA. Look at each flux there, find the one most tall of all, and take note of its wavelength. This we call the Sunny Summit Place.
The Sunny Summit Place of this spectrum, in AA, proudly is 8475.60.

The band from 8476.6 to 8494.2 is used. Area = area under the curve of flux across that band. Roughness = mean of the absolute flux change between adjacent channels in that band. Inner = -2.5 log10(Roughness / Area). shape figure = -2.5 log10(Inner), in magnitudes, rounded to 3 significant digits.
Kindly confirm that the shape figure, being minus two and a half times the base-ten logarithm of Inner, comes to -2.22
